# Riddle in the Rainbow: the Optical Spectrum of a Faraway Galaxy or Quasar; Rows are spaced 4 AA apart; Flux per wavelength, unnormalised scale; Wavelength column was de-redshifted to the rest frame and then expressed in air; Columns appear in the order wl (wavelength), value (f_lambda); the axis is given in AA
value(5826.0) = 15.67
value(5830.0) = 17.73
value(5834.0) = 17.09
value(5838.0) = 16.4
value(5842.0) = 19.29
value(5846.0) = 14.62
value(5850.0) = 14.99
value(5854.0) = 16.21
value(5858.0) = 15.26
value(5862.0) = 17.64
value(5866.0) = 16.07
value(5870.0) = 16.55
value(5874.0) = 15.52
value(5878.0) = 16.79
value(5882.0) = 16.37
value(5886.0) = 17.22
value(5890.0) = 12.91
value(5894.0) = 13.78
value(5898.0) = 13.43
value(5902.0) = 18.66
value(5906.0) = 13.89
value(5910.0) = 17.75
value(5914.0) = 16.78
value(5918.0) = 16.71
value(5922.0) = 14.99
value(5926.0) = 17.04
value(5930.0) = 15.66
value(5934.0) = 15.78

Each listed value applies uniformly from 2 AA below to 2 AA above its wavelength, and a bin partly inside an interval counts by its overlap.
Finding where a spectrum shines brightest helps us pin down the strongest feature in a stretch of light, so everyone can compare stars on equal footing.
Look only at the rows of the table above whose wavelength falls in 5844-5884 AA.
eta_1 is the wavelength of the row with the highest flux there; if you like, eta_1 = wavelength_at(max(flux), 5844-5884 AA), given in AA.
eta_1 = 5862.0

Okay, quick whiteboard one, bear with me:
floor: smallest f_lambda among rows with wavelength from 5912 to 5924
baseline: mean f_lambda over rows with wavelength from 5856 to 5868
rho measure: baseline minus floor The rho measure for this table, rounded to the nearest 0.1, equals 1.3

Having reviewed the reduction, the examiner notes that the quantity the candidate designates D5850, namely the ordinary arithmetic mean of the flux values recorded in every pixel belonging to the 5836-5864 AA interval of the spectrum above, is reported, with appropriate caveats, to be 16.3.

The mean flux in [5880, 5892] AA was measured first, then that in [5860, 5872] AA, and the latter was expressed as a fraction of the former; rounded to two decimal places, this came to 1.08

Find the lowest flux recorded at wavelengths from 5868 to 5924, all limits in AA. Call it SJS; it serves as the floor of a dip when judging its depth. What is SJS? 12.91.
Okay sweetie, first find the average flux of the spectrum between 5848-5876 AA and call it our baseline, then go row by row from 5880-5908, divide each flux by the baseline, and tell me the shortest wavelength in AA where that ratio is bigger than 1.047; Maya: 5886.0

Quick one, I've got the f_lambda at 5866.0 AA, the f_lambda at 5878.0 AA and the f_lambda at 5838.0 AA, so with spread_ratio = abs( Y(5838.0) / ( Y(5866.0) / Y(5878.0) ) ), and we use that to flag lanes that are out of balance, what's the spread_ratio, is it 17.1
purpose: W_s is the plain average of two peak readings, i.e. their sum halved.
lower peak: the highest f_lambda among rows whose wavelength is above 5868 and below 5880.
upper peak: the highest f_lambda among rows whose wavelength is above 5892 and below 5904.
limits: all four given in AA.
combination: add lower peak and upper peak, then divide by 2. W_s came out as 17.7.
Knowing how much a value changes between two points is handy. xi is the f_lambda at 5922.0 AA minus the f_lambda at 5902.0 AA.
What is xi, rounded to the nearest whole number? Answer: -4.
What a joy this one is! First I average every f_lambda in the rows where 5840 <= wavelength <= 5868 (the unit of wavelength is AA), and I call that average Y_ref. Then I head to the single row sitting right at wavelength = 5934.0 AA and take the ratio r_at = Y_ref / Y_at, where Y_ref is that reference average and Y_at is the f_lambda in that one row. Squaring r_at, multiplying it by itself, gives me 1.07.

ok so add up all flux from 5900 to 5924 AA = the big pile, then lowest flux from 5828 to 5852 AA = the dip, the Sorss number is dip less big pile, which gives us -84.2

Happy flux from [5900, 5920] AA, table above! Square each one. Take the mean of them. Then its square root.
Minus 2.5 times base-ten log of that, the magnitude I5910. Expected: -3.07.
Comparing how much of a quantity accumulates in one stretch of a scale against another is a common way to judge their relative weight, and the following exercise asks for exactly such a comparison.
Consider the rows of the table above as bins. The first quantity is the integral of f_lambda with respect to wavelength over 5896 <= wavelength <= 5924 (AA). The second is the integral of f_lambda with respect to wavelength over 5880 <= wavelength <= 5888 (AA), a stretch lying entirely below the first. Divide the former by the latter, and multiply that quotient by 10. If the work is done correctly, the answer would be 33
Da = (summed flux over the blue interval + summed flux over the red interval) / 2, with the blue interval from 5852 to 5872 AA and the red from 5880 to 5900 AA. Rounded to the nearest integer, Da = 78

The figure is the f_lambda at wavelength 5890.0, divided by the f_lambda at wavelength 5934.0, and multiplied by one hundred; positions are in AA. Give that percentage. 82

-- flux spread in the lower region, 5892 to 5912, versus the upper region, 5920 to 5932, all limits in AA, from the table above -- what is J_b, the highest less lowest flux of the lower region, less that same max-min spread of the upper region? 3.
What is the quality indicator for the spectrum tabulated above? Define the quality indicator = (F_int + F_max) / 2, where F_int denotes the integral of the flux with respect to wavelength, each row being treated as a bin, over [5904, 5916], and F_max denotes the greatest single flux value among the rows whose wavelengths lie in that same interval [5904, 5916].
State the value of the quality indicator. 106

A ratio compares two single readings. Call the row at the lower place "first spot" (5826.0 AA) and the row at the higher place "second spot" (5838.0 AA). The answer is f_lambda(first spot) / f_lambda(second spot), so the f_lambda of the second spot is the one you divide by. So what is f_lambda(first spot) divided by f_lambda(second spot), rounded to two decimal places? 0.96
